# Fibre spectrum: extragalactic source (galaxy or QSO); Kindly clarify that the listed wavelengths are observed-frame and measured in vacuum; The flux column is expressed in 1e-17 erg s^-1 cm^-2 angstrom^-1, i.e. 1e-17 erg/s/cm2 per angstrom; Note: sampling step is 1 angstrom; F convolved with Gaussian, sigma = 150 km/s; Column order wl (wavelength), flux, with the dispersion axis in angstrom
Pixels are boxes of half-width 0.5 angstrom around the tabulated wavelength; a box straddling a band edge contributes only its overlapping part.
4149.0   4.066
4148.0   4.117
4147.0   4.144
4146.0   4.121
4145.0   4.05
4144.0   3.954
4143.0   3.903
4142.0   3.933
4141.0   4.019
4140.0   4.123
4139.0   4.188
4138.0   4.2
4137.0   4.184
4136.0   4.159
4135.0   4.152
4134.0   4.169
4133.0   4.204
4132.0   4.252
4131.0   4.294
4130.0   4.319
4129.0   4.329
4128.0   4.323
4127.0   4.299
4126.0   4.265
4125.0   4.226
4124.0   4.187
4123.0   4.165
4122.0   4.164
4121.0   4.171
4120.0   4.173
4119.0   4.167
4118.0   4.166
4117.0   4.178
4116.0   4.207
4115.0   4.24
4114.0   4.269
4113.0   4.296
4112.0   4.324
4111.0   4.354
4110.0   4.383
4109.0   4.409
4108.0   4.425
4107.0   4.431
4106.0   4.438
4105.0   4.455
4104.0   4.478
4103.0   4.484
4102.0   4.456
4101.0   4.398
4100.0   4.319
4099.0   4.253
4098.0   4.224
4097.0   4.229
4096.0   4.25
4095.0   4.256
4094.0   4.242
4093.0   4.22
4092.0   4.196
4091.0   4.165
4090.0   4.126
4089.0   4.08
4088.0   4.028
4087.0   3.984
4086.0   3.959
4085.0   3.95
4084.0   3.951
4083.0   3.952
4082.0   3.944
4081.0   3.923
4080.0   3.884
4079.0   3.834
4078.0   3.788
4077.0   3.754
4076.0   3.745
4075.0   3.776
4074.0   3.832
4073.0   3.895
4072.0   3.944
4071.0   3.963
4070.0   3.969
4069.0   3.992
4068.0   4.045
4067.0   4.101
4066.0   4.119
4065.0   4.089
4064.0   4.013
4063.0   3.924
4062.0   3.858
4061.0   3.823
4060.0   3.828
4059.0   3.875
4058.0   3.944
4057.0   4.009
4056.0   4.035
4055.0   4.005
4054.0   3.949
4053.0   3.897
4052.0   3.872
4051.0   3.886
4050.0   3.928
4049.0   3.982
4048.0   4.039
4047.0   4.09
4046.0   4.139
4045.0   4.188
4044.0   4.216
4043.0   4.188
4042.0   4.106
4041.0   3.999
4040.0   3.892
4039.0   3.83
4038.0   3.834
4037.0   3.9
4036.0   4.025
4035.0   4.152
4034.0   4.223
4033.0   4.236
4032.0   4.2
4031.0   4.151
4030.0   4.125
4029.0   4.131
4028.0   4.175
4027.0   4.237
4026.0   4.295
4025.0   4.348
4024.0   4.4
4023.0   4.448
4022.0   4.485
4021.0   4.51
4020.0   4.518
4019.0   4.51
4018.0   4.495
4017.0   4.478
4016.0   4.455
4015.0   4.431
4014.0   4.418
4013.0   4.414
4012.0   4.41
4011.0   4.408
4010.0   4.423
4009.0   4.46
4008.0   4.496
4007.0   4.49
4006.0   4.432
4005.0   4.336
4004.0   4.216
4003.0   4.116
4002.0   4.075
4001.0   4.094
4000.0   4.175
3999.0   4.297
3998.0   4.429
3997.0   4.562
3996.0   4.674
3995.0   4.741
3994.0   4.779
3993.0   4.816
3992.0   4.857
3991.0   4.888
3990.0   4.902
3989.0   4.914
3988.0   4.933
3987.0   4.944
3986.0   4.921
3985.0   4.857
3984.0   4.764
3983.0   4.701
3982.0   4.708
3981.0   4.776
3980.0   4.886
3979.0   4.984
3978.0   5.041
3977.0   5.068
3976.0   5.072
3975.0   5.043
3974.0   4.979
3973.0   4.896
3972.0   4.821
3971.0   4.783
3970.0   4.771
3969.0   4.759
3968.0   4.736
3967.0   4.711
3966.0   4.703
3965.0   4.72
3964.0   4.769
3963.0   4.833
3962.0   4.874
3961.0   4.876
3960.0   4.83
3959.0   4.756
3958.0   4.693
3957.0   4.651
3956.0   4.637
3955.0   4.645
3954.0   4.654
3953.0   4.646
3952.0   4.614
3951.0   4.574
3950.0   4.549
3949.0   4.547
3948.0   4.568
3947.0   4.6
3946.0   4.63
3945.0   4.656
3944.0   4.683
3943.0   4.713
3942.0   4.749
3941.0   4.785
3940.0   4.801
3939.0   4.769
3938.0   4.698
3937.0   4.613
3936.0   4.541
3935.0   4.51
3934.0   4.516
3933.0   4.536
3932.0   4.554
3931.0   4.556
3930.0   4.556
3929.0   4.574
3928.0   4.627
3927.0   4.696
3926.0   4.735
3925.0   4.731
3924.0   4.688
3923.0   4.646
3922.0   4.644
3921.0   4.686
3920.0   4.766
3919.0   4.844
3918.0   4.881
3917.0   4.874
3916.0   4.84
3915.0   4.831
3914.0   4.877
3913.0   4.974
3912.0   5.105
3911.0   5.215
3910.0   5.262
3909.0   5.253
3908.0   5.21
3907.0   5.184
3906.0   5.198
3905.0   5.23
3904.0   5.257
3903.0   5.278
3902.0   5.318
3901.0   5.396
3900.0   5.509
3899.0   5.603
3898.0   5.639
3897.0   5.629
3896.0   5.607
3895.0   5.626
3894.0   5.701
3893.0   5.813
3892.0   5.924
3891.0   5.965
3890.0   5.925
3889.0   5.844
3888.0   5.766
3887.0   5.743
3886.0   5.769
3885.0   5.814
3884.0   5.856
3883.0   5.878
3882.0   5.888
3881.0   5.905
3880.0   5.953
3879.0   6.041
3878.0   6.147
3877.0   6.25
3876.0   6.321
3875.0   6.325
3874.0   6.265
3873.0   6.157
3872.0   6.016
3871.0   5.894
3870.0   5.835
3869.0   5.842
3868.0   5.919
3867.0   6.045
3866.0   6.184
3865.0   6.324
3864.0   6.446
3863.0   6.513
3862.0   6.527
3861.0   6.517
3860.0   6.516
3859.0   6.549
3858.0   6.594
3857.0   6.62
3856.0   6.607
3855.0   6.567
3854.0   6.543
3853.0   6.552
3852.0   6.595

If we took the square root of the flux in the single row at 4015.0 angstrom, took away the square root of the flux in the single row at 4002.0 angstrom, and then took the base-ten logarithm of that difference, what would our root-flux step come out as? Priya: -1.1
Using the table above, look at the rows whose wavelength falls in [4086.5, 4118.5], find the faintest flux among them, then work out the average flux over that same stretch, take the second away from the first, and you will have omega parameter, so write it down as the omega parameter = -0.30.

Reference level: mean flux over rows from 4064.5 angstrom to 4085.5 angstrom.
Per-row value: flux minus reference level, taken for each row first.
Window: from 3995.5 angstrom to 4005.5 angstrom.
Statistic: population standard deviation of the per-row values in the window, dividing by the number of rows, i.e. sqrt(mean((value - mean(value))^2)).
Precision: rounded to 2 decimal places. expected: 0.19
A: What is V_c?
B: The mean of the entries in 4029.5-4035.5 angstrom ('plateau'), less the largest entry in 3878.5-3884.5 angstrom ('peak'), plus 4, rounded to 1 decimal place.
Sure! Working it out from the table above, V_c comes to 2.1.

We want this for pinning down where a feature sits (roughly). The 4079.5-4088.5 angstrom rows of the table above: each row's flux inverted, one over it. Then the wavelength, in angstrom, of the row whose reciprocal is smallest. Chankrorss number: 4088.0 angstrom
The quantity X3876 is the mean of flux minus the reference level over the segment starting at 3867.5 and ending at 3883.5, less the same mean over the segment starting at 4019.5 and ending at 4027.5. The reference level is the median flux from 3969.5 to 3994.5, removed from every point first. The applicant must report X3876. 1.6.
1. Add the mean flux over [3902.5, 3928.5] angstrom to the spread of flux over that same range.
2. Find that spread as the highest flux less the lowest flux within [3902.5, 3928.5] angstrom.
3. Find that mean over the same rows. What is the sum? 5.6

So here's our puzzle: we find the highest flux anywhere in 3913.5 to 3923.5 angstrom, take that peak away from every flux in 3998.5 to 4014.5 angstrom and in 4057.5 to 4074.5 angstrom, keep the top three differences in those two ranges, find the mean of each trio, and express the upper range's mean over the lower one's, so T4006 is 1.9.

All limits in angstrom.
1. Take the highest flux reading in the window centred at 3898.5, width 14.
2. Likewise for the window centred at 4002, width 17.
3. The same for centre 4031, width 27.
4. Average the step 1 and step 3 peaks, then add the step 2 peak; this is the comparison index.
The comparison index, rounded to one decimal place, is 10.0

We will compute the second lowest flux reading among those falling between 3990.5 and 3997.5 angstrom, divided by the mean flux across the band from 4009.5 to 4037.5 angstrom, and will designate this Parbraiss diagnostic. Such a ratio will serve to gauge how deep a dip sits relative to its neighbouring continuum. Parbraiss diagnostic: 1.08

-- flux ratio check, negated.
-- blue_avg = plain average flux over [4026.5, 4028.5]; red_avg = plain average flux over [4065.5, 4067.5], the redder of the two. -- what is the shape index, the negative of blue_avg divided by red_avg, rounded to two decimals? -1.02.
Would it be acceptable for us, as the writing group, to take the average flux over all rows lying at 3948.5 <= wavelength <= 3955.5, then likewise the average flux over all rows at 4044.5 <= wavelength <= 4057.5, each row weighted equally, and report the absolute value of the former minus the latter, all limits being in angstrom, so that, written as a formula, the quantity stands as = 0.60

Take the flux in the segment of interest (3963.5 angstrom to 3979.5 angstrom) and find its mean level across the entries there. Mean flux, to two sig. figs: 4.9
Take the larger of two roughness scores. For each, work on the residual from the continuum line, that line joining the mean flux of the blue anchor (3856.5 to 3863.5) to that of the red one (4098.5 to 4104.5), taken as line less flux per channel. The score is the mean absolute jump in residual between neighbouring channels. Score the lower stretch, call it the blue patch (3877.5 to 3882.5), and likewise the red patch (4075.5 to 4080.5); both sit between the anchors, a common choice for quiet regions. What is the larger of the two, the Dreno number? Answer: 0.056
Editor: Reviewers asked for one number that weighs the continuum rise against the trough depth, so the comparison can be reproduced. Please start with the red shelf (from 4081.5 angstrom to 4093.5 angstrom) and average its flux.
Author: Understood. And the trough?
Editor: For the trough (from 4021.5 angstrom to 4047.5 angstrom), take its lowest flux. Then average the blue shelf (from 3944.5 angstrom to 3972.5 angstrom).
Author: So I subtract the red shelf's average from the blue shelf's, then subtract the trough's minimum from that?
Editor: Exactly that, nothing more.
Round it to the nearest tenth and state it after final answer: -3.2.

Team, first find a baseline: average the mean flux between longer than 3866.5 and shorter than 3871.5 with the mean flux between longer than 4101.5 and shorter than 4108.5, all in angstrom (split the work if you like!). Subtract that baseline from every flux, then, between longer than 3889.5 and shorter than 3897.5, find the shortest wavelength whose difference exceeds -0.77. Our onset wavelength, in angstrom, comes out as 3890.0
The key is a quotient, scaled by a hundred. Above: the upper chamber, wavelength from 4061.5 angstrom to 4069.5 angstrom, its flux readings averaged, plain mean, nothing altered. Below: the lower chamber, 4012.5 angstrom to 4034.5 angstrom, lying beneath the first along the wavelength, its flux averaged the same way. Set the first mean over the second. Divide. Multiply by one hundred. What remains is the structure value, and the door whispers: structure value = 92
